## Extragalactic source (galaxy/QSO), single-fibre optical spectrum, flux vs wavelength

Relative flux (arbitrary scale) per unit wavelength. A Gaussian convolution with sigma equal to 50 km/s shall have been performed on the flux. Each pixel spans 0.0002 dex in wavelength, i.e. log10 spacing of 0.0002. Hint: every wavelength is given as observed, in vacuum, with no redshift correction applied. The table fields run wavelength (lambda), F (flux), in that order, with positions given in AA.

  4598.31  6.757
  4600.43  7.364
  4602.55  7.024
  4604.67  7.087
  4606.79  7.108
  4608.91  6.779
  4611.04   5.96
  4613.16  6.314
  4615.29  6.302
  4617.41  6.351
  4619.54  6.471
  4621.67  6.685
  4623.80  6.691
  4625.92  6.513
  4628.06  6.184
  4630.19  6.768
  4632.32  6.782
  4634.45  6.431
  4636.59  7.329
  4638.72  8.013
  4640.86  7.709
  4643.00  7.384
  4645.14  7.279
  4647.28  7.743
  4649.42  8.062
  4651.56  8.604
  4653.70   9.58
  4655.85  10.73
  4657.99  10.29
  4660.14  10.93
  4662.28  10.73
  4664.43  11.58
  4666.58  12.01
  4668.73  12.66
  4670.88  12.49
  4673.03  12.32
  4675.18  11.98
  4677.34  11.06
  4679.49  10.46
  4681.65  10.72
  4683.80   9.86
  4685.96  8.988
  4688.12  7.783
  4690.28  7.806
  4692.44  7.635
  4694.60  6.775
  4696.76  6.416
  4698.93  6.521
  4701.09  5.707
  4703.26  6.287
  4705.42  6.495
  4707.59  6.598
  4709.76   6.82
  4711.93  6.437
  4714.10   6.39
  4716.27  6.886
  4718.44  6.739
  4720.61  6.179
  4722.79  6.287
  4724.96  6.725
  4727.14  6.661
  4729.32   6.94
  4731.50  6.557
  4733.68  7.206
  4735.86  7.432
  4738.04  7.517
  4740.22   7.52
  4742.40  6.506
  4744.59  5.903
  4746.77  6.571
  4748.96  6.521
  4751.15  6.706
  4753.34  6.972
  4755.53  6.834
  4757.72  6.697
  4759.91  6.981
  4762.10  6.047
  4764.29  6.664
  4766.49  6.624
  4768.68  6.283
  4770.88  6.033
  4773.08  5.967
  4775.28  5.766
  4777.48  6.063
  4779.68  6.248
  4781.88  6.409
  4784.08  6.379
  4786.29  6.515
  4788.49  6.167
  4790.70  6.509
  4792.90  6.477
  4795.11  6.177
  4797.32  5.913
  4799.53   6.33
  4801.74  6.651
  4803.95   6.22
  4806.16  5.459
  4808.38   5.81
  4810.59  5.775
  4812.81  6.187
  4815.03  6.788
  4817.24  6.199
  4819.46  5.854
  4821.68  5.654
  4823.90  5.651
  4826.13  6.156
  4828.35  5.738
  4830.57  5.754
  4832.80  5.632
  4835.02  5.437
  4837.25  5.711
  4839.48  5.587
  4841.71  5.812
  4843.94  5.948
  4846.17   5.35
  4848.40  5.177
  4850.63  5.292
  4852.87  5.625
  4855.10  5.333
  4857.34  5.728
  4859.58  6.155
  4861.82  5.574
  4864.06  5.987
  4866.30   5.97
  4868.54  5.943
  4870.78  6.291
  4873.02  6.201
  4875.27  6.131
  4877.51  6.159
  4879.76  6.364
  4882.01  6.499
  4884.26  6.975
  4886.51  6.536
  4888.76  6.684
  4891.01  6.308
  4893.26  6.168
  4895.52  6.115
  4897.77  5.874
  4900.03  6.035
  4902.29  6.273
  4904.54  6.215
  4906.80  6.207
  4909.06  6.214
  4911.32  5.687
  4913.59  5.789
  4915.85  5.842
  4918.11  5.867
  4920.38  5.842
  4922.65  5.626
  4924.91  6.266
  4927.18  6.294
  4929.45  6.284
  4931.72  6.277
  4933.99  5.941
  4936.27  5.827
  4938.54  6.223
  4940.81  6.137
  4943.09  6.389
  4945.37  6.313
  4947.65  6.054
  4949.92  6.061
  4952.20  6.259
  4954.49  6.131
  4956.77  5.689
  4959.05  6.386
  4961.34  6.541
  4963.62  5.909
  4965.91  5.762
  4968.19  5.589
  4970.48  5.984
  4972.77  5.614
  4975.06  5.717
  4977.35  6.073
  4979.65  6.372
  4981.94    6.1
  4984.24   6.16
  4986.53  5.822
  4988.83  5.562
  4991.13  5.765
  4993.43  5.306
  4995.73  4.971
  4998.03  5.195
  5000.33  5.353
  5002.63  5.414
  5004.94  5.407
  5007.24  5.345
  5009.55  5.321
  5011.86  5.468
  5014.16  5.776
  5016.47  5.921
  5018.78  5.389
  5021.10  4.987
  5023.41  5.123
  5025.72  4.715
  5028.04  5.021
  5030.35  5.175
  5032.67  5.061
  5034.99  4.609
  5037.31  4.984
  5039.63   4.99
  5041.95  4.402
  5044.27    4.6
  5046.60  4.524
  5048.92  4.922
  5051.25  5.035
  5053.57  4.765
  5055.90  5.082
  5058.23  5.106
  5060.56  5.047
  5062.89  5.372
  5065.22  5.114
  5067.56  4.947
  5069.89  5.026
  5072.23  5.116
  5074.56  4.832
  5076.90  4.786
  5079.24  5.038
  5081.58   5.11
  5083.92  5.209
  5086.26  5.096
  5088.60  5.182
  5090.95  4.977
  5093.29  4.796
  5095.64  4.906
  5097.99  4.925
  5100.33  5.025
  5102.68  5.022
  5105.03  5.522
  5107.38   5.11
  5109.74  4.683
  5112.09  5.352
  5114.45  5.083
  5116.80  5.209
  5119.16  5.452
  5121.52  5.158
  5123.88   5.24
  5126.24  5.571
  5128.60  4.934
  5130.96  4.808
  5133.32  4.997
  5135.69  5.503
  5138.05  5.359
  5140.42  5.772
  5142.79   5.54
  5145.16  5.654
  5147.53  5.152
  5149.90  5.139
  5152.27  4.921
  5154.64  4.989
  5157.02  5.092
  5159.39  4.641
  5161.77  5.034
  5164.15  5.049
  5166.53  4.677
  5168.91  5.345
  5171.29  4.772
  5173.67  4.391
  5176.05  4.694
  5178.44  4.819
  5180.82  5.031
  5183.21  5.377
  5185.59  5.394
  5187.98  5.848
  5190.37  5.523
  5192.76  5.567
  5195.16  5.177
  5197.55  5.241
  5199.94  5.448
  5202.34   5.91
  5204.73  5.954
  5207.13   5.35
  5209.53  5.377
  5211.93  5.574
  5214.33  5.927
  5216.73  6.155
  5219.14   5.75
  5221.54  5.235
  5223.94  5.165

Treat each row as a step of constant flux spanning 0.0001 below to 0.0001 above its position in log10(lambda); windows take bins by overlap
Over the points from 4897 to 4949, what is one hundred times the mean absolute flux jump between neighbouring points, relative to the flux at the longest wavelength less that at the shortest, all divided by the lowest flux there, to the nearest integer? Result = 16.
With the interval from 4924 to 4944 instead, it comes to 21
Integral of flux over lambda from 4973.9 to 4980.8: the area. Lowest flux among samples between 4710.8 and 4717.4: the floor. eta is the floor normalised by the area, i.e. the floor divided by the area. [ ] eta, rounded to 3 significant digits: 0.153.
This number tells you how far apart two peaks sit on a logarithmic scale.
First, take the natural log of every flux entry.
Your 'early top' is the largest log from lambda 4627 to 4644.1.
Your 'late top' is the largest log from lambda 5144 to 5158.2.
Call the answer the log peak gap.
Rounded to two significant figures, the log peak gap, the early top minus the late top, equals 0.35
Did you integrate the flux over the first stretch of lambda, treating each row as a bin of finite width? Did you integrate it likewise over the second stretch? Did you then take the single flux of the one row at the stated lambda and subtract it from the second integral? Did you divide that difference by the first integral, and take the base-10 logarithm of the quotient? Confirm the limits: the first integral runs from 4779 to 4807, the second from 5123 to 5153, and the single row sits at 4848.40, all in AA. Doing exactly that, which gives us -0.06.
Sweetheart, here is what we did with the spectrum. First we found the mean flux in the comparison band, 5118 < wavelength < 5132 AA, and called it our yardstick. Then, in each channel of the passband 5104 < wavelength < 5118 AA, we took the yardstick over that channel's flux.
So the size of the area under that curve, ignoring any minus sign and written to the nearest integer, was 14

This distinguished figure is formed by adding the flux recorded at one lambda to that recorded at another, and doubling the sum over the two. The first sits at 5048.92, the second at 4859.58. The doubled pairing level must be 22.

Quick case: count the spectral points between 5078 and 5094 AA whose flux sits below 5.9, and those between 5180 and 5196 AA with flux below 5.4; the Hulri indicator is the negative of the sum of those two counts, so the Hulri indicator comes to -11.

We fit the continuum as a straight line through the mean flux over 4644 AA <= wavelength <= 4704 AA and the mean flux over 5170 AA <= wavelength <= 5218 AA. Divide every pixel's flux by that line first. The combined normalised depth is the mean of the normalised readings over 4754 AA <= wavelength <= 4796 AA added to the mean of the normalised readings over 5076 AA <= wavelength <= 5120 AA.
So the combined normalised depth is 1.57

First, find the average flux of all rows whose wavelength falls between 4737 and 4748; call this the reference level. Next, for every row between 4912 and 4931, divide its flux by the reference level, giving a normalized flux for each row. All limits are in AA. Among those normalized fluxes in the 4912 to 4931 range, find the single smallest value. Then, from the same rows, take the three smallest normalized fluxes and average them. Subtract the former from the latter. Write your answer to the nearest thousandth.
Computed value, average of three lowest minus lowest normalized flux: 0.019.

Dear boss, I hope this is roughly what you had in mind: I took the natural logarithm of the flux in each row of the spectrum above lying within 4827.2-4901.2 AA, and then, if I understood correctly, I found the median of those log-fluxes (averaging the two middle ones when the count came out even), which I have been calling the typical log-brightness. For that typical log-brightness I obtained 1.78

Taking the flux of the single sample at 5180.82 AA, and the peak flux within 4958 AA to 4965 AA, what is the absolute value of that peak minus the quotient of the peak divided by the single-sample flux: 5.2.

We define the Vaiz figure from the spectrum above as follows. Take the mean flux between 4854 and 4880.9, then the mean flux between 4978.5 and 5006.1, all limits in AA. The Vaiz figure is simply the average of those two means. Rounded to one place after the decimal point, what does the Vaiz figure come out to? 5.8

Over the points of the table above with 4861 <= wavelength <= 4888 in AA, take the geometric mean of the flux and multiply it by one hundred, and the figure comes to 621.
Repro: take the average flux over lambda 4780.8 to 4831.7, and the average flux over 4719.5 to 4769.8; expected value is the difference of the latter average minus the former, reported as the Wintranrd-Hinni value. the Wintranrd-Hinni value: 0.59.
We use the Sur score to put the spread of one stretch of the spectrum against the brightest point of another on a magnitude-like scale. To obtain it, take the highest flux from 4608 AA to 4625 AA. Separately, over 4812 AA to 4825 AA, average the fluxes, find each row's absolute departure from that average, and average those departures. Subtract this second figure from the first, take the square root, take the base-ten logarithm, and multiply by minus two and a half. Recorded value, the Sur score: -1.011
